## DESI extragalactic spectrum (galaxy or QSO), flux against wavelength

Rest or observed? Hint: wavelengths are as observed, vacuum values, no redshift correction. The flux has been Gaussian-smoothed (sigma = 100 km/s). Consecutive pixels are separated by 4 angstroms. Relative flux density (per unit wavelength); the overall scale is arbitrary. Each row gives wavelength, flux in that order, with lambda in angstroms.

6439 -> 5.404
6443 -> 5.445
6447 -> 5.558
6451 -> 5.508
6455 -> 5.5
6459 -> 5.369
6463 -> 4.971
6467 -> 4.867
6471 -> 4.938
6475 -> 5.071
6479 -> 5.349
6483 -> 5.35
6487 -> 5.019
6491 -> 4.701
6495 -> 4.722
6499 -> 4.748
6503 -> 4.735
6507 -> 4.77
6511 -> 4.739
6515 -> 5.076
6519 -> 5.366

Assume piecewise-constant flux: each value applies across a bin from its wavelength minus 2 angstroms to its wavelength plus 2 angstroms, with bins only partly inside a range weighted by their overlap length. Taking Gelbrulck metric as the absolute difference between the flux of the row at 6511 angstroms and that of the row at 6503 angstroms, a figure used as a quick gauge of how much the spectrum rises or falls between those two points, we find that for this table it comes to 0.00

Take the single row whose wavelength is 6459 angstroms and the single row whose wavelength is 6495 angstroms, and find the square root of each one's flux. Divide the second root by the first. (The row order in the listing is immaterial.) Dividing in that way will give 0.938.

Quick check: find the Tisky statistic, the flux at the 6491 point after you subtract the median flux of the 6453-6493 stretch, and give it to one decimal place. -0.3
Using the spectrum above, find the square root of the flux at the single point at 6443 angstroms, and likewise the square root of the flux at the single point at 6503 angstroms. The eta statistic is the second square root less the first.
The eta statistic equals -0.16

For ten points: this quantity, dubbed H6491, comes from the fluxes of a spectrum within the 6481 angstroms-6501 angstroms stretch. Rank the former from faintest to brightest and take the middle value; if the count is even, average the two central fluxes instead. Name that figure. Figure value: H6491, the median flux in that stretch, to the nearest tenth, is 4.7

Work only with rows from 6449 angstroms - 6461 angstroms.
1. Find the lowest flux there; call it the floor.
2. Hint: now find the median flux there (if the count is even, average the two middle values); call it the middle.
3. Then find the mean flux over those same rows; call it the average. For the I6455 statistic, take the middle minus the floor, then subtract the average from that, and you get -5.33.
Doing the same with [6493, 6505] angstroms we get -4.72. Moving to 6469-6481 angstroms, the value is -4.99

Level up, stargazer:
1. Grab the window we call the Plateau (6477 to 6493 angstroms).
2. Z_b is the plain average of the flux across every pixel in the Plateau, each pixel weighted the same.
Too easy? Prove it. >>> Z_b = 5.10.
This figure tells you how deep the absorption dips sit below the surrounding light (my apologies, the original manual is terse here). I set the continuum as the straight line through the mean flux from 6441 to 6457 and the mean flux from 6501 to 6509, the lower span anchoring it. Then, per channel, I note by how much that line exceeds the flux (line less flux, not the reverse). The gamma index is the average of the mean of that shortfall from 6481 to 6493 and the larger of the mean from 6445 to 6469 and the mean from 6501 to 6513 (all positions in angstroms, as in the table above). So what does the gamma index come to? 0.04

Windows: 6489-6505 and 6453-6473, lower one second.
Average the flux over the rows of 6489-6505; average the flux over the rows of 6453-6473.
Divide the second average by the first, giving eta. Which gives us 1.09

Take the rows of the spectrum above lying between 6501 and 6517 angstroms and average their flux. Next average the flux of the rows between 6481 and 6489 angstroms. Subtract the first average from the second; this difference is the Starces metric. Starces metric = 0.35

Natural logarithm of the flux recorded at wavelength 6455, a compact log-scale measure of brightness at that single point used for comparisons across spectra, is 1.70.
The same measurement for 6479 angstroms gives 1.68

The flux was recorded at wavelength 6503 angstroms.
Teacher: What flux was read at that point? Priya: 4.735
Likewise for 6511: 4.739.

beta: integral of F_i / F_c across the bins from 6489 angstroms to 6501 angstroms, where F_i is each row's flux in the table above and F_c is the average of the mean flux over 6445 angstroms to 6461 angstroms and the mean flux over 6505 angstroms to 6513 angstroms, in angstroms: 11.1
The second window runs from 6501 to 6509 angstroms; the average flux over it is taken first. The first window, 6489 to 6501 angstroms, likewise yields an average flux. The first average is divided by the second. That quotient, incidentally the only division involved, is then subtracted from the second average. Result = 3.76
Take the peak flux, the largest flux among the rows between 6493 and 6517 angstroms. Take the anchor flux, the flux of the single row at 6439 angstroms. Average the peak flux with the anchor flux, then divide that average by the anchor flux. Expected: 0.970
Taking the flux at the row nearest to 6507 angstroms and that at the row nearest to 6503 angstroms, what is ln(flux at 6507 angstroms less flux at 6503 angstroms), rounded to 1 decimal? -3.4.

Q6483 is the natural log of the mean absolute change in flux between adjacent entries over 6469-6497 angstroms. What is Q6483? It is -1.7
